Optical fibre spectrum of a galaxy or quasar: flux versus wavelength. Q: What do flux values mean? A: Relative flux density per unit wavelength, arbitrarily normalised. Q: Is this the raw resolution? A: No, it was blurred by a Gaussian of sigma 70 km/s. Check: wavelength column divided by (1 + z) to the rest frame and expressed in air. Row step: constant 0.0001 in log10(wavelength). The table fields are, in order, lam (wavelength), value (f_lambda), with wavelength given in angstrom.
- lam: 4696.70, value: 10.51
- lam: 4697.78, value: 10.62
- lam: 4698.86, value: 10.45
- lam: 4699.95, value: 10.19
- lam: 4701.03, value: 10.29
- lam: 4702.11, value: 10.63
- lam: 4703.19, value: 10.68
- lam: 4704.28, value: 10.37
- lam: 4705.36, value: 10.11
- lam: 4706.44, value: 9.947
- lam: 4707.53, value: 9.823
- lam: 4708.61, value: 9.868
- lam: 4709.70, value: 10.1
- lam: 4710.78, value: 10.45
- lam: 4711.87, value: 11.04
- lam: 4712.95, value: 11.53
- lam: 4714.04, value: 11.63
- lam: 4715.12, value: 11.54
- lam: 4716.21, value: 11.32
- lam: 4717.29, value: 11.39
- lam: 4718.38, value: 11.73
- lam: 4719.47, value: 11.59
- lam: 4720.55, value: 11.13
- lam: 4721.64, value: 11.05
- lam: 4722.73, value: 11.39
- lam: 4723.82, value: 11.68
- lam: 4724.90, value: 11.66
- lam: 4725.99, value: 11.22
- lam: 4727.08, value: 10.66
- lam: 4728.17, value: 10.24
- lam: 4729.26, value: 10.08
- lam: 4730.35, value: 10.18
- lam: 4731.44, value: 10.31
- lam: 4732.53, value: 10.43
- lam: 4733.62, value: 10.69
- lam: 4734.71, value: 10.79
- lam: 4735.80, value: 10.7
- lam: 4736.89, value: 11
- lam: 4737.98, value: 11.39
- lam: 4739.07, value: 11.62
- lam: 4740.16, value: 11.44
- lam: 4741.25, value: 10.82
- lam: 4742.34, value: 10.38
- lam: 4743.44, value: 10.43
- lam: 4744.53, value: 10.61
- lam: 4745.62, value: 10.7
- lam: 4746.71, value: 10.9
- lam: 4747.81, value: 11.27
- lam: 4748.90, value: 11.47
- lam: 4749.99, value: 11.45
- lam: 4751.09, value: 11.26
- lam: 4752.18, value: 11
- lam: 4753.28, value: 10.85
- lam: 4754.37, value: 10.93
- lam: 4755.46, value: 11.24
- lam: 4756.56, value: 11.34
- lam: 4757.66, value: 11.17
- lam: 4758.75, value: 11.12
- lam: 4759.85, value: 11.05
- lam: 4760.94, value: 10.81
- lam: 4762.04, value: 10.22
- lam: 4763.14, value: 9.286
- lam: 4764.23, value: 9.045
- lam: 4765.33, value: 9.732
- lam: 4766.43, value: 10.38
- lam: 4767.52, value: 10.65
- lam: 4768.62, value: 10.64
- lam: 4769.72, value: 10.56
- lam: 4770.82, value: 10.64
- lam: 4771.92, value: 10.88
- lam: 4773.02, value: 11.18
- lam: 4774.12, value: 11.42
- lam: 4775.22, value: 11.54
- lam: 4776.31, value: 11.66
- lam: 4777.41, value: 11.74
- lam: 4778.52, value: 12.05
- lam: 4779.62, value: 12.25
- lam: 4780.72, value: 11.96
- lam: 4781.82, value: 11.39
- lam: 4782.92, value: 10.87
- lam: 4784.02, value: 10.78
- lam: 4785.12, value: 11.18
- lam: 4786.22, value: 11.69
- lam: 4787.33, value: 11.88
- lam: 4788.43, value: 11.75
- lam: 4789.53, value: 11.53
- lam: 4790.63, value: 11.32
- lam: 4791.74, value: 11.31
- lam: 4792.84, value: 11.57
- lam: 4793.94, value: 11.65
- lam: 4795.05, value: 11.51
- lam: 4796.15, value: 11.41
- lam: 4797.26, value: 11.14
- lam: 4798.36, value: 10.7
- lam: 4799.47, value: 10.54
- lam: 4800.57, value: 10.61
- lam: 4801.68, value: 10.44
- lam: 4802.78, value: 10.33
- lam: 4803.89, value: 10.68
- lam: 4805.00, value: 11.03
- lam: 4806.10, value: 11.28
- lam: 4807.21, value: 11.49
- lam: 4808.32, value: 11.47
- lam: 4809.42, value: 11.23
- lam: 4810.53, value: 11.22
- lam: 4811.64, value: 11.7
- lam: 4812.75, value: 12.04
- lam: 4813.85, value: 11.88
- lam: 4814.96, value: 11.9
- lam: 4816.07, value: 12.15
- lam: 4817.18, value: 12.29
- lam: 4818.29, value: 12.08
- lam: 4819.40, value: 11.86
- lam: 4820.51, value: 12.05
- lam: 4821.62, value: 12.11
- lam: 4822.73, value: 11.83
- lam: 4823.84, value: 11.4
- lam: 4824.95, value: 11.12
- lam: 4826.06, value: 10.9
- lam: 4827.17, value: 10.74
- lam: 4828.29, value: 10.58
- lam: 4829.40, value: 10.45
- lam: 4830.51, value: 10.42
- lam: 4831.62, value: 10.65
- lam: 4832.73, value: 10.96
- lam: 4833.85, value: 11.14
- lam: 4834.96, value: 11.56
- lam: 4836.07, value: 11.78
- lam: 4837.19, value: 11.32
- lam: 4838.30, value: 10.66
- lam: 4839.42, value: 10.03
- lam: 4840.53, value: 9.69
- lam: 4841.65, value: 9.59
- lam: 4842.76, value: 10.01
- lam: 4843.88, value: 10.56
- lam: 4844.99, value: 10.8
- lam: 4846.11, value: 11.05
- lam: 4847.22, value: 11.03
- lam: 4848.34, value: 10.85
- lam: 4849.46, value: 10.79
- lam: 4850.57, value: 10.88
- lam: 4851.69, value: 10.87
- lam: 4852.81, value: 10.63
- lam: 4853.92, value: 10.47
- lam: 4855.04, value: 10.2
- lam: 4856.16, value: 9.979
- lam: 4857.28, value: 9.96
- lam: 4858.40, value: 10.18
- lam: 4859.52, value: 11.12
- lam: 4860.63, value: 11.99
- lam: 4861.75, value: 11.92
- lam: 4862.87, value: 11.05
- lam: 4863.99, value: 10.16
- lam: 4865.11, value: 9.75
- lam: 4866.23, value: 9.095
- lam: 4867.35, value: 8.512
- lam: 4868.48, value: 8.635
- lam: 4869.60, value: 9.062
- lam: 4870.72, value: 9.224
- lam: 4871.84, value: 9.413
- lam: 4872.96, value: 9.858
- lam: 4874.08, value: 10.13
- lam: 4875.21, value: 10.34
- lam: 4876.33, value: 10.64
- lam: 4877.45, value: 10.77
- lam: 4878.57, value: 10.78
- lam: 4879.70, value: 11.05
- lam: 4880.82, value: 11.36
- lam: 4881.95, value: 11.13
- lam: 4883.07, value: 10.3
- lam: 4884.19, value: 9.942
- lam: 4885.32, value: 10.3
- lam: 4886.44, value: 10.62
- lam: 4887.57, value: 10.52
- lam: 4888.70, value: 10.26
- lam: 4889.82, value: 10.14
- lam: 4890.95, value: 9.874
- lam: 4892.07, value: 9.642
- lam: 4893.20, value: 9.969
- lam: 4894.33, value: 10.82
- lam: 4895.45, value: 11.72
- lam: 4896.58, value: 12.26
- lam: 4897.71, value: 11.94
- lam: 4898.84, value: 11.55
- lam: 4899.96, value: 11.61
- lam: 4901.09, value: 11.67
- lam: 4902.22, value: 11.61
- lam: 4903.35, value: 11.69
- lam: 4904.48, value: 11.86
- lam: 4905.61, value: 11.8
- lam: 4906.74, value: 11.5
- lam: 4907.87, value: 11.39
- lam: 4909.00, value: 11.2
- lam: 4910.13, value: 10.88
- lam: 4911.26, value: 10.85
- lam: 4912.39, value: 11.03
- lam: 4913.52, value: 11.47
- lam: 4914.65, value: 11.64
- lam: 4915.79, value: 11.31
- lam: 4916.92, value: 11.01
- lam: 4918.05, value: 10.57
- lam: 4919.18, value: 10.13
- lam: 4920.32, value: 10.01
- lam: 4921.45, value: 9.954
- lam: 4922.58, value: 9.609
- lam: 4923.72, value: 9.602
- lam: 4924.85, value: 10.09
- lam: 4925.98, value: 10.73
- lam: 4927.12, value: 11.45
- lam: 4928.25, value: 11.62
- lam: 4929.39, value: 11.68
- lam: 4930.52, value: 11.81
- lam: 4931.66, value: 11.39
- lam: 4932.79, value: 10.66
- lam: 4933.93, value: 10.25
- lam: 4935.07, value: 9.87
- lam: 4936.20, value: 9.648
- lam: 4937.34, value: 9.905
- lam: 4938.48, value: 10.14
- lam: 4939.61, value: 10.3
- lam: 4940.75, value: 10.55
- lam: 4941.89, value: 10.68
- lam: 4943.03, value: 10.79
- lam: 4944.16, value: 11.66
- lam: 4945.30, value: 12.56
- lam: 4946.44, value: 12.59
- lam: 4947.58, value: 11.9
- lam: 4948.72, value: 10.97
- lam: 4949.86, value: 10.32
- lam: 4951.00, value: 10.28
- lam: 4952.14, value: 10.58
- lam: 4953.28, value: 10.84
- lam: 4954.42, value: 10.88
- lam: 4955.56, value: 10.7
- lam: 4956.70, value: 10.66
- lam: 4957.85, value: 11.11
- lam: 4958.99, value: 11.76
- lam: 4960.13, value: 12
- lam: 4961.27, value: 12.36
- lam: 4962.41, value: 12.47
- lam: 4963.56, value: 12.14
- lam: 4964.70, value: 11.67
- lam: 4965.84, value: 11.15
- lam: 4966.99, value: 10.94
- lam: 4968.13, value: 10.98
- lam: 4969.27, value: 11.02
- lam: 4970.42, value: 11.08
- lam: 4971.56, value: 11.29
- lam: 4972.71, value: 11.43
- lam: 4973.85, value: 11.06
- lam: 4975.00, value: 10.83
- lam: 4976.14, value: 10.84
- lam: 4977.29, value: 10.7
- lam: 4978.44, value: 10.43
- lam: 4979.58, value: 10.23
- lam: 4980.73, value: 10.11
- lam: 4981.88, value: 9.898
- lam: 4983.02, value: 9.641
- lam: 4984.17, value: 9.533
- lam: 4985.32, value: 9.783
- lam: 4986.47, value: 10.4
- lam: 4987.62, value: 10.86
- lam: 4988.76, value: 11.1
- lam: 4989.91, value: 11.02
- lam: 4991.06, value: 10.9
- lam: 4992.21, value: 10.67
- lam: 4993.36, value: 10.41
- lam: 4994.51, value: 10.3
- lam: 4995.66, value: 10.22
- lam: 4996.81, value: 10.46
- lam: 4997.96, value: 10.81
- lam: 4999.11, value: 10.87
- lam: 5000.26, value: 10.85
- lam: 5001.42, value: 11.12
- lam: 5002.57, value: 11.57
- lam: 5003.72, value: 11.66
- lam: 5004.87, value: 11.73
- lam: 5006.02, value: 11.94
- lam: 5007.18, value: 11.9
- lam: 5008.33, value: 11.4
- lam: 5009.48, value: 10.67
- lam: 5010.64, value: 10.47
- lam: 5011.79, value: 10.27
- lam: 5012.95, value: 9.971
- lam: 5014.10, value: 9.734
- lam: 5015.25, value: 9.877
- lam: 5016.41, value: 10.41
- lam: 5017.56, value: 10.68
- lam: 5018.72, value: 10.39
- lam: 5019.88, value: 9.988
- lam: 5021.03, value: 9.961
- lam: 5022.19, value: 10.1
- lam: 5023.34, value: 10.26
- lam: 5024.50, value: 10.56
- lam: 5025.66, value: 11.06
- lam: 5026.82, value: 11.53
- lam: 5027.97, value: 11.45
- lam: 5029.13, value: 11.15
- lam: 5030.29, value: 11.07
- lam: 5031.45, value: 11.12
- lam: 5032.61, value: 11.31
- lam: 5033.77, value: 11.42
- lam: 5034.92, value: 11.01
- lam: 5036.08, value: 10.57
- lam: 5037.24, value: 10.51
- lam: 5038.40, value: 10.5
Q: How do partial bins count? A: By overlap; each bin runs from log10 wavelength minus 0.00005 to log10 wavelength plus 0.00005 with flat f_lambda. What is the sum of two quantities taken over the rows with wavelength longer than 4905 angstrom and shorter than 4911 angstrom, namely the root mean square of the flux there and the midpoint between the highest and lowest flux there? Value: 22.7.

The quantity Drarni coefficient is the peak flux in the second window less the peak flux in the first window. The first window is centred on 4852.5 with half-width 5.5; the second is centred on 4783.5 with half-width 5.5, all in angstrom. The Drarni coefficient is 1.2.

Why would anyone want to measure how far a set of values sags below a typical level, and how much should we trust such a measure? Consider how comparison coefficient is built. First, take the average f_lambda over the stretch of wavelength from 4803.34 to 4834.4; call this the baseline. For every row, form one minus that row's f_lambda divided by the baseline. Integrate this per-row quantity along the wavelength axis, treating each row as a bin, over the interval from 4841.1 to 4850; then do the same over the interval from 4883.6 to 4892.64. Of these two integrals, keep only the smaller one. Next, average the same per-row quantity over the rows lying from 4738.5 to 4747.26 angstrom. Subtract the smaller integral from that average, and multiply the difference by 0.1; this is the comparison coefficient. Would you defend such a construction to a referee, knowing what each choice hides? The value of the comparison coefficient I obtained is -0.058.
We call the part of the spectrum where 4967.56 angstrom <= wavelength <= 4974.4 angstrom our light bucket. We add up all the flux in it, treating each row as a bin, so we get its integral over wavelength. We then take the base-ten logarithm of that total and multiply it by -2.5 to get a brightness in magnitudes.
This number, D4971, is -4.71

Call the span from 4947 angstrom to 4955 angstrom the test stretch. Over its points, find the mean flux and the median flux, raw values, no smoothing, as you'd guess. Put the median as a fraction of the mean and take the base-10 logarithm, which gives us 0.0006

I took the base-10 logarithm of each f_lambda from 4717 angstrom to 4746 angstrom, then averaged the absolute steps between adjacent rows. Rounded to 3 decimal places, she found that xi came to 0.010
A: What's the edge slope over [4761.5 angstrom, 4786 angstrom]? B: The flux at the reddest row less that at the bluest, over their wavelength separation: 0.04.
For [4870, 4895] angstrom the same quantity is 0.07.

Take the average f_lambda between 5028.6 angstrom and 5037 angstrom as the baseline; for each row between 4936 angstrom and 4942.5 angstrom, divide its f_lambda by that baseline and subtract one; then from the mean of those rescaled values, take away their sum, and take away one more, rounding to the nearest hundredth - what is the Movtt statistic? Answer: -0.60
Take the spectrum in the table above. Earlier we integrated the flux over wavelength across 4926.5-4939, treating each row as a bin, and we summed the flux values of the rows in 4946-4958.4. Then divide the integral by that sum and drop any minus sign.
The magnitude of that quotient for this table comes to 1.11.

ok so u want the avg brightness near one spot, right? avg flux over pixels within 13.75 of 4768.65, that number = 11.0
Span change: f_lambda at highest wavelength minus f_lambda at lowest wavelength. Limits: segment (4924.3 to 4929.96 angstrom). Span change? 1.6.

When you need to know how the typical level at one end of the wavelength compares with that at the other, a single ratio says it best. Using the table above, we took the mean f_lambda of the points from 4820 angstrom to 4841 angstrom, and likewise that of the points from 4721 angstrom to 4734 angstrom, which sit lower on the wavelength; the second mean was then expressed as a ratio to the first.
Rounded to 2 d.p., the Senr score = 0.98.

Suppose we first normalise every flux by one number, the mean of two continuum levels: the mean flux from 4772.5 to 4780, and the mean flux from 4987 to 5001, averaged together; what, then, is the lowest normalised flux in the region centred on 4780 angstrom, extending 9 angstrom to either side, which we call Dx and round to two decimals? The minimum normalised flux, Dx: 0.96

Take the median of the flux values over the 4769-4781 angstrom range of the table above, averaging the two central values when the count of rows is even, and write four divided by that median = 0.347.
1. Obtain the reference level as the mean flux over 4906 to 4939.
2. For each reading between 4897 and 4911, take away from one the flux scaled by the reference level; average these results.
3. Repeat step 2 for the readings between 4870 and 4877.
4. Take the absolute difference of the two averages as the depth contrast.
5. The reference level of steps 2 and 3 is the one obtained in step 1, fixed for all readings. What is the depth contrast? 0.15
